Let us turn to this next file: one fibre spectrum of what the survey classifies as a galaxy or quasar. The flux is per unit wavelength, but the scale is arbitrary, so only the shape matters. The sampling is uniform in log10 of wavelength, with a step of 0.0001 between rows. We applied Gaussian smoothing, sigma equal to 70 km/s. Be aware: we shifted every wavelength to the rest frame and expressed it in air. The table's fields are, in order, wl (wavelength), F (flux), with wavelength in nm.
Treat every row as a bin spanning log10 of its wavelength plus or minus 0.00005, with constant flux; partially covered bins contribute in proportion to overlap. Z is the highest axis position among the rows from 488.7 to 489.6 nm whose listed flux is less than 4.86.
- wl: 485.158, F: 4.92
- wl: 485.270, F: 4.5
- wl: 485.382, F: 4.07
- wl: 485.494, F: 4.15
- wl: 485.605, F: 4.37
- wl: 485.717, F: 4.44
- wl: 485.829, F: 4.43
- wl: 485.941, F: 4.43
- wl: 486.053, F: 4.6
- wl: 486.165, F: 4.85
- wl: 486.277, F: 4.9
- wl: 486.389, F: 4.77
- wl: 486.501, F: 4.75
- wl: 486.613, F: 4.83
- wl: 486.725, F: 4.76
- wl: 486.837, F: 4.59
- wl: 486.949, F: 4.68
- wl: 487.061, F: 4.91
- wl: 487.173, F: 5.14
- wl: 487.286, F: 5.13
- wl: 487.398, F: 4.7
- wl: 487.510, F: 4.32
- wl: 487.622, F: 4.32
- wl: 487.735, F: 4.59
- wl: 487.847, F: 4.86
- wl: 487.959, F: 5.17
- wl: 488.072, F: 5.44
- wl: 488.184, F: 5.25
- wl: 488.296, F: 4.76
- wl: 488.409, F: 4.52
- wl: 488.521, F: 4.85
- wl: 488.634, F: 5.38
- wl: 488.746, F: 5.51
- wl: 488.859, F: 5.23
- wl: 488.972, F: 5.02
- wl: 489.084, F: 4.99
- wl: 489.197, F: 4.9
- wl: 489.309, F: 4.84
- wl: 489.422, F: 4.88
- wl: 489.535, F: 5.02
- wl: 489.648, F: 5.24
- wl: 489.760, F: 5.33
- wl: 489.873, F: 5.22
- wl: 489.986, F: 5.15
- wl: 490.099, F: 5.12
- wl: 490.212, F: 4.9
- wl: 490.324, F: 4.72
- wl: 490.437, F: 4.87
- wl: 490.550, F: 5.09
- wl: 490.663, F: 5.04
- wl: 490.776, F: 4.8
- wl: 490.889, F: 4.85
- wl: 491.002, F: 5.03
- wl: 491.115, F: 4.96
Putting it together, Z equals 489.309 nm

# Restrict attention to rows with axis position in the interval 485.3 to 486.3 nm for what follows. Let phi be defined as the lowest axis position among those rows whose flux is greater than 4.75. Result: 486.165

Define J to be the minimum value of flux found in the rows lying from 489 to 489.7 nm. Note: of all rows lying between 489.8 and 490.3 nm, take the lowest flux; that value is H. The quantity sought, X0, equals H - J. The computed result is 0.1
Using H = 4.9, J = 4.84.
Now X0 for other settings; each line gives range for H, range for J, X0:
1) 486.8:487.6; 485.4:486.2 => 0.2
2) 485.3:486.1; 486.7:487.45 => -0.5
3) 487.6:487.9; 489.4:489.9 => -0.6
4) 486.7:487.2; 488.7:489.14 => -0.4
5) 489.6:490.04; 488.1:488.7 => 0.6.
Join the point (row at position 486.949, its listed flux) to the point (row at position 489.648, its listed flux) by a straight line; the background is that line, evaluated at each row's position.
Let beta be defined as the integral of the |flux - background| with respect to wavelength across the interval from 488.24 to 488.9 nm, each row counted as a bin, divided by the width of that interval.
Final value 0.30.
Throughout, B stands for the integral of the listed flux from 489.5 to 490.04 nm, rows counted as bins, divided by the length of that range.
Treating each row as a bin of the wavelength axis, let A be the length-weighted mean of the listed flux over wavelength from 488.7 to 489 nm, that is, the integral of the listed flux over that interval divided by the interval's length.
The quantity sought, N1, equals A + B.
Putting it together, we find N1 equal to 10.5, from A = 5.25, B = 5.20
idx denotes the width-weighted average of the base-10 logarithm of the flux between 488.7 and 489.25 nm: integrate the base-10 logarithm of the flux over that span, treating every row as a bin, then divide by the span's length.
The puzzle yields 0.708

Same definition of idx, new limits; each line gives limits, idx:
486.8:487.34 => 0.689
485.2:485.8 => 0.635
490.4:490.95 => 0.693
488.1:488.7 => 0.698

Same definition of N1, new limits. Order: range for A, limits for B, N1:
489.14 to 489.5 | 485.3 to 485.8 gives 9.2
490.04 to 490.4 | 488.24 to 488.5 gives 9.6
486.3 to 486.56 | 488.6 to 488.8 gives 10.2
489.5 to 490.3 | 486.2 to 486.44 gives 10.0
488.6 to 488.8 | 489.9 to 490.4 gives 10.5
